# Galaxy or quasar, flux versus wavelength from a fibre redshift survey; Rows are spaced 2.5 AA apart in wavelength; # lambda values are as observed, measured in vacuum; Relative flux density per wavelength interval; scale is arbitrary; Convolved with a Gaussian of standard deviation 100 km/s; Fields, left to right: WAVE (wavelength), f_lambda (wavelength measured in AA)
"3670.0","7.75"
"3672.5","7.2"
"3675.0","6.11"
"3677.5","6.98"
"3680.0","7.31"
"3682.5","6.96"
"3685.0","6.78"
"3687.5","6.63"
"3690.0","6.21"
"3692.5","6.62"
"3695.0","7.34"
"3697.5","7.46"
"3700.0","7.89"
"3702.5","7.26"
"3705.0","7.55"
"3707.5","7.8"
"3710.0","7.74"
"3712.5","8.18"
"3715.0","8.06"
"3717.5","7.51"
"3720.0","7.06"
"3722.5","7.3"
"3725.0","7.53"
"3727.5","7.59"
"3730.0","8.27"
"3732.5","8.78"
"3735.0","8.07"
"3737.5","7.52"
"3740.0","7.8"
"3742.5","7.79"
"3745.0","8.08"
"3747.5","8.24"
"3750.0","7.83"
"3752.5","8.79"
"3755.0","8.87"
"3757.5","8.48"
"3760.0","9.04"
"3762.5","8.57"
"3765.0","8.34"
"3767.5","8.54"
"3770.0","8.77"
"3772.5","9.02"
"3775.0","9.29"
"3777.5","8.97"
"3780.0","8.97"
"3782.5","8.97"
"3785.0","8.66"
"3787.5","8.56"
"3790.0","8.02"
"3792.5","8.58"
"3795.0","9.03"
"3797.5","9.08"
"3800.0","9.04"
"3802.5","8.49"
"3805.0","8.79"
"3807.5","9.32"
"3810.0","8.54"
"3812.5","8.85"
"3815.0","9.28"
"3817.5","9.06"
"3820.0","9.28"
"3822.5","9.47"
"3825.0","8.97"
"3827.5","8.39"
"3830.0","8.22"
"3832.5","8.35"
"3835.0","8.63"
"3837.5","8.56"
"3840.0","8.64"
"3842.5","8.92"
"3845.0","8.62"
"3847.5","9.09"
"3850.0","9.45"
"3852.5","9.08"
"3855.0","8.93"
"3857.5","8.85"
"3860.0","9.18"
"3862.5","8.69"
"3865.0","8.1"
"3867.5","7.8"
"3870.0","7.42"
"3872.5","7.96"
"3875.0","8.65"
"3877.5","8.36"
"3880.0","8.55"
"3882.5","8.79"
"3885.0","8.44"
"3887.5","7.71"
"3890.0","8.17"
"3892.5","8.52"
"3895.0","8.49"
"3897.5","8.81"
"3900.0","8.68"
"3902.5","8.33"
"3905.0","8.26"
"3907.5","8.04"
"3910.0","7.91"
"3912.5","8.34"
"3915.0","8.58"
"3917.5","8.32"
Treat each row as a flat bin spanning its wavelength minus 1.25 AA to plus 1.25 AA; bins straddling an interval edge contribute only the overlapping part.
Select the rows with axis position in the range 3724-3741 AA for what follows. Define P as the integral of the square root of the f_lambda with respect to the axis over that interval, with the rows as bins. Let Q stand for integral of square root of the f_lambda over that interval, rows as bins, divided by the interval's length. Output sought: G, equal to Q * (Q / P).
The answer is 0.17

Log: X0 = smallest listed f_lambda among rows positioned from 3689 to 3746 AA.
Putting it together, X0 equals 6.21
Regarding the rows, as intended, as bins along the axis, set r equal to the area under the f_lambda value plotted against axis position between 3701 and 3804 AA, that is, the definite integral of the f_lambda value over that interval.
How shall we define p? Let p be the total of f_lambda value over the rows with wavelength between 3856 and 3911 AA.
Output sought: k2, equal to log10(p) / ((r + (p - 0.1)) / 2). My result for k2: 0.004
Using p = 184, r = 854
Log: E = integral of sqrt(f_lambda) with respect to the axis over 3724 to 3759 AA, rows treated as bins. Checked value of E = 100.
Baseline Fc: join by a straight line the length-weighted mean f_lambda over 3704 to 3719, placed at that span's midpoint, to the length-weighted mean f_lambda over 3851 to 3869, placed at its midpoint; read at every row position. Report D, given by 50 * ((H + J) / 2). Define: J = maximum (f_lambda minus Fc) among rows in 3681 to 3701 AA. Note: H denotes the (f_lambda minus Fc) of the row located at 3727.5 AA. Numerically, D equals -4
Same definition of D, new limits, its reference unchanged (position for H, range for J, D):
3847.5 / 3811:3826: 38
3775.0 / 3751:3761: 52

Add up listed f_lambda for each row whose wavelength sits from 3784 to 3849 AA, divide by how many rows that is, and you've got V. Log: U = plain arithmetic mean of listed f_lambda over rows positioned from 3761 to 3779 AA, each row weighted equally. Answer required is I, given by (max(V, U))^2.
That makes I 77.2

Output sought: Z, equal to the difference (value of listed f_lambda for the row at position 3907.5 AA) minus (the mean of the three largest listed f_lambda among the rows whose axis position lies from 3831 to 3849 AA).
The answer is -0.84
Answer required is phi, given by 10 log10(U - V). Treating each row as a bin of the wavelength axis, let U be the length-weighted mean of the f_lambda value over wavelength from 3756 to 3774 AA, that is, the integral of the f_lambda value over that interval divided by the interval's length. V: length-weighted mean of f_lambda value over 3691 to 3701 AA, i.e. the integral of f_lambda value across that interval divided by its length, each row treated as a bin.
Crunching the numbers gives 1.5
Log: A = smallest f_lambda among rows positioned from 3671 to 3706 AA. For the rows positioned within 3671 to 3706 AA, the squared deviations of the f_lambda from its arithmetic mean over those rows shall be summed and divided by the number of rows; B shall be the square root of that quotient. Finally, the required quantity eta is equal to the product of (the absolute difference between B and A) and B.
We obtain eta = 2.8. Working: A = 6.11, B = 0.49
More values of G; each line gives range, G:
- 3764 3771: 0.42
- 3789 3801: 0.25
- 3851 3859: 0.37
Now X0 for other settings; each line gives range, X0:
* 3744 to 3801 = 7.83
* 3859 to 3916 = 7.42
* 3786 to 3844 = 8.02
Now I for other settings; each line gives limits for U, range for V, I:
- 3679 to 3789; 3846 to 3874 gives 73.9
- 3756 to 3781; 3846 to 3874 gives 77.4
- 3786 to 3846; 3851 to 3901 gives 77.1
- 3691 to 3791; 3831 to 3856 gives 77.9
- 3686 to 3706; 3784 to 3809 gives 76.7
